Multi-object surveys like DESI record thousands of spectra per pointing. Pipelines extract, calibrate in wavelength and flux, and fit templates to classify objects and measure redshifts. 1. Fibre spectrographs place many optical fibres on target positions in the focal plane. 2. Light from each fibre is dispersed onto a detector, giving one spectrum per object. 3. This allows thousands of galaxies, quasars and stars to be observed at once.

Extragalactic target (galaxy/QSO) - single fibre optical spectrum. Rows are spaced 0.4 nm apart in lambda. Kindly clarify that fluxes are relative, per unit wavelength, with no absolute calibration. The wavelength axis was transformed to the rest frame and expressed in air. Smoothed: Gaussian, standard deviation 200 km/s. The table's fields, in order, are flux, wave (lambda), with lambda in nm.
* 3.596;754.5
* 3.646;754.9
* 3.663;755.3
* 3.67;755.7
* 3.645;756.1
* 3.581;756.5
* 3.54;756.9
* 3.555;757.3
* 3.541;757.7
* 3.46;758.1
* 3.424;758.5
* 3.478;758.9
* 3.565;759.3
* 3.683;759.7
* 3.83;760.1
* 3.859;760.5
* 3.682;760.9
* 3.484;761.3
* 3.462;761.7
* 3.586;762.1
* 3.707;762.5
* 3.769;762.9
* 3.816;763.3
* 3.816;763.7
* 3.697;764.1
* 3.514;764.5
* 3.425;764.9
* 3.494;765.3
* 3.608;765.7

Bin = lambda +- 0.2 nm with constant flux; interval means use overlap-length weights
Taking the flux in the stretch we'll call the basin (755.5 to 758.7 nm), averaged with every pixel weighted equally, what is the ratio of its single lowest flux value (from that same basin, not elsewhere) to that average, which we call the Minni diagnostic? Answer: 0.964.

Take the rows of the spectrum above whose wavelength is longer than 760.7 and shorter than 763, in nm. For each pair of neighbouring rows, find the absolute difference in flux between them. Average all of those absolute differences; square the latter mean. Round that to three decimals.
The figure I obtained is 0.011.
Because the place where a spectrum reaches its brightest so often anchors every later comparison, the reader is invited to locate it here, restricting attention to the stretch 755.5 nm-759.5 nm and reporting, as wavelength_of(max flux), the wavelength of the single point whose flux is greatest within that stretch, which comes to 755.7 nm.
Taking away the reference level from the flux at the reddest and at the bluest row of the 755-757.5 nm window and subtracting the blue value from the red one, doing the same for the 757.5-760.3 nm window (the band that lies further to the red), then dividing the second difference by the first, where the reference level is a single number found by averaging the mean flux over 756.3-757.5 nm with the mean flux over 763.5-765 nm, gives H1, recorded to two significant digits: -2.7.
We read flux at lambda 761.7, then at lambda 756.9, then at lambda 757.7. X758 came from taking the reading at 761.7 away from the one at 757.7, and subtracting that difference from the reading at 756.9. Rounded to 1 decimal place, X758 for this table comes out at 3.5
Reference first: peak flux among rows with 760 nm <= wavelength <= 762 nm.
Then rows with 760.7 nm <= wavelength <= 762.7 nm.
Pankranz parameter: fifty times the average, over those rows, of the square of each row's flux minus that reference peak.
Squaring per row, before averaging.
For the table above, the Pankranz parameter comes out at 4.3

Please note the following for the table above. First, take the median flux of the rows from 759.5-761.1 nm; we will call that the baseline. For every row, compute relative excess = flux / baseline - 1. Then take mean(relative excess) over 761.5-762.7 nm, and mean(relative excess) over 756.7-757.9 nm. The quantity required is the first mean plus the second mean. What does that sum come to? -0.102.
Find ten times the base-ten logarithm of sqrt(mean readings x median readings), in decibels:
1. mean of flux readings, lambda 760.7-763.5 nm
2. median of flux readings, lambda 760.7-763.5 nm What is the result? 5.64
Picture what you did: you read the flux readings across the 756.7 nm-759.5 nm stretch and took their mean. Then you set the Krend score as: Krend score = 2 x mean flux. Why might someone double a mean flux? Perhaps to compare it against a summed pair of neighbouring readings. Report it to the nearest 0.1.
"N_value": 7.0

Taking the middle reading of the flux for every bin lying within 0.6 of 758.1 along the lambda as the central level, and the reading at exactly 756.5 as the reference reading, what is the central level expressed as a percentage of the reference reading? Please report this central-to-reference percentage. 97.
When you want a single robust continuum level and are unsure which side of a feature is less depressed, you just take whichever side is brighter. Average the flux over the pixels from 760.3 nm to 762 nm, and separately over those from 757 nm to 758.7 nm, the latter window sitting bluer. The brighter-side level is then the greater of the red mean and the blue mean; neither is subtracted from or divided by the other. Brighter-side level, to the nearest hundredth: 3.62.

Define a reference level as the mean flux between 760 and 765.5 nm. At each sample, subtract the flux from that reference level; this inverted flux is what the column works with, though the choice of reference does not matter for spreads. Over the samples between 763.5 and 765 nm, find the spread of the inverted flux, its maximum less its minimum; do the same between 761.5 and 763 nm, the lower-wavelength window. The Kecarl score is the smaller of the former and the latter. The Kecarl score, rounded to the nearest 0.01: 0.31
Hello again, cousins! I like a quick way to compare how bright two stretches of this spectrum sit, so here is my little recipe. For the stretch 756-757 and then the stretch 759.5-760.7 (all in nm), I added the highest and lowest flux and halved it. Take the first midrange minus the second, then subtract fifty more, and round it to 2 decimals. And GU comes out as -50.18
